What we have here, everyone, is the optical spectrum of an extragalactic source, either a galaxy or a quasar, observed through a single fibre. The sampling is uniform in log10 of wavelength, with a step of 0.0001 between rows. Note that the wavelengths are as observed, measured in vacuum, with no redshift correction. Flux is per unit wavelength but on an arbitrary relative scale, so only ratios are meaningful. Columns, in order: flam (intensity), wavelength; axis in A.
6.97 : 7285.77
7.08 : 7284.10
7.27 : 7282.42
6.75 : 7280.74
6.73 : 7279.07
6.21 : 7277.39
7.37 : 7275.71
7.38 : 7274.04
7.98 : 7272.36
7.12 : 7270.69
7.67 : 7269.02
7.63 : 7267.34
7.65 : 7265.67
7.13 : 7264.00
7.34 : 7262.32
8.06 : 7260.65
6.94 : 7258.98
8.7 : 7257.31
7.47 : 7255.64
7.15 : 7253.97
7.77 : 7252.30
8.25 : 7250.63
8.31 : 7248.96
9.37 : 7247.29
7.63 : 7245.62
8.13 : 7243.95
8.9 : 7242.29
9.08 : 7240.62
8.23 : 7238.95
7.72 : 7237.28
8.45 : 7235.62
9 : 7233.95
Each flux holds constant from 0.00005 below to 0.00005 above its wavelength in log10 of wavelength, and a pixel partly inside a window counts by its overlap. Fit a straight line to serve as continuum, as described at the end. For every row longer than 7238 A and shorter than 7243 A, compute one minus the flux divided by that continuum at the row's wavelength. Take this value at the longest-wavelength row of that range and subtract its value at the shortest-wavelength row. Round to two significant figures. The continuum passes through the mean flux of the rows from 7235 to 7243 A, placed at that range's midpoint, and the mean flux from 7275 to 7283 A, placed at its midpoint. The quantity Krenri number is -0.096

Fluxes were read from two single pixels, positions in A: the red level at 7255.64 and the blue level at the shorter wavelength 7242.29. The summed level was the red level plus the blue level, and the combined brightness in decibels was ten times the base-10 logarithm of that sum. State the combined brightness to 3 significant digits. 12.1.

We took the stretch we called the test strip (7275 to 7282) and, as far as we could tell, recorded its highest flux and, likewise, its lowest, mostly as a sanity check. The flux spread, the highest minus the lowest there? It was 1.16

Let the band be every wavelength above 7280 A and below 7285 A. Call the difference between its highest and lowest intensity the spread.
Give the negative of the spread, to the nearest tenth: -0.5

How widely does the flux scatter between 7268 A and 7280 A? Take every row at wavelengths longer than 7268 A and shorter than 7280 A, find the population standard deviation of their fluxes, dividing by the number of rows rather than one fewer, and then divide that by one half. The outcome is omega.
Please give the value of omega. 1.09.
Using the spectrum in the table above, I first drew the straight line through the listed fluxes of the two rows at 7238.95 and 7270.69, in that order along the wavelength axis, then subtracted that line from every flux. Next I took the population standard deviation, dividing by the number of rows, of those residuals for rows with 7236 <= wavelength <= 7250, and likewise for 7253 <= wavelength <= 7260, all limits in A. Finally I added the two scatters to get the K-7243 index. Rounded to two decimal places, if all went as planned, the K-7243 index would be 1.33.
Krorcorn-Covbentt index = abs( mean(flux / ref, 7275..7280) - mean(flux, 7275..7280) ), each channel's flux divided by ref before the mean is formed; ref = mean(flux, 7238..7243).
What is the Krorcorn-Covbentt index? 6.0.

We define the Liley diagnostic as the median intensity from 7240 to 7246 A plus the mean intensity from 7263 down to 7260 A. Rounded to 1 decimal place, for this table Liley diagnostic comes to 16.2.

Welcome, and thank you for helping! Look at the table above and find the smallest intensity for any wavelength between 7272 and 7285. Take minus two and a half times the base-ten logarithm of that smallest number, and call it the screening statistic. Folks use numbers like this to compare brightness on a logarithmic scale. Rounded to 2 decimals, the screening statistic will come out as -1.98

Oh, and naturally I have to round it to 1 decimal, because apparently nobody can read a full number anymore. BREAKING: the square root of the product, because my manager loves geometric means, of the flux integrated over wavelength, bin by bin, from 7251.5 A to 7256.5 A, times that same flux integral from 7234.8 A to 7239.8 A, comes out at 39.0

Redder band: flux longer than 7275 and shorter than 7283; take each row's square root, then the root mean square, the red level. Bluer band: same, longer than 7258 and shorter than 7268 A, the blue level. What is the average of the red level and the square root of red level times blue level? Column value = 2.65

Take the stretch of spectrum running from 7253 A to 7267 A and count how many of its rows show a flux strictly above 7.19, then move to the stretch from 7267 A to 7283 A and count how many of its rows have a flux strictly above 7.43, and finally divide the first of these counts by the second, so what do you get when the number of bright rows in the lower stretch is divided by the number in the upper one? 1.7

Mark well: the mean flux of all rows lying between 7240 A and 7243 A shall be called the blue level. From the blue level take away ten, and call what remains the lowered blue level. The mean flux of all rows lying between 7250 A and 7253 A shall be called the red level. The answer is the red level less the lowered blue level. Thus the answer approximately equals 9.02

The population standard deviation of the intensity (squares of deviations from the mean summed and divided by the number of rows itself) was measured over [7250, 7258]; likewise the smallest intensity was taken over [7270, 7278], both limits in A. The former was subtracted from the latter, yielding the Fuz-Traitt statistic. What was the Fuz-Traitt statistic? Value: 5.66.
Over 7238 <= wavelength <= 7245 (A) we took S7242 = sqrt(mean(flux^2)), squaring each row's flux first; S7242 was 8.6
